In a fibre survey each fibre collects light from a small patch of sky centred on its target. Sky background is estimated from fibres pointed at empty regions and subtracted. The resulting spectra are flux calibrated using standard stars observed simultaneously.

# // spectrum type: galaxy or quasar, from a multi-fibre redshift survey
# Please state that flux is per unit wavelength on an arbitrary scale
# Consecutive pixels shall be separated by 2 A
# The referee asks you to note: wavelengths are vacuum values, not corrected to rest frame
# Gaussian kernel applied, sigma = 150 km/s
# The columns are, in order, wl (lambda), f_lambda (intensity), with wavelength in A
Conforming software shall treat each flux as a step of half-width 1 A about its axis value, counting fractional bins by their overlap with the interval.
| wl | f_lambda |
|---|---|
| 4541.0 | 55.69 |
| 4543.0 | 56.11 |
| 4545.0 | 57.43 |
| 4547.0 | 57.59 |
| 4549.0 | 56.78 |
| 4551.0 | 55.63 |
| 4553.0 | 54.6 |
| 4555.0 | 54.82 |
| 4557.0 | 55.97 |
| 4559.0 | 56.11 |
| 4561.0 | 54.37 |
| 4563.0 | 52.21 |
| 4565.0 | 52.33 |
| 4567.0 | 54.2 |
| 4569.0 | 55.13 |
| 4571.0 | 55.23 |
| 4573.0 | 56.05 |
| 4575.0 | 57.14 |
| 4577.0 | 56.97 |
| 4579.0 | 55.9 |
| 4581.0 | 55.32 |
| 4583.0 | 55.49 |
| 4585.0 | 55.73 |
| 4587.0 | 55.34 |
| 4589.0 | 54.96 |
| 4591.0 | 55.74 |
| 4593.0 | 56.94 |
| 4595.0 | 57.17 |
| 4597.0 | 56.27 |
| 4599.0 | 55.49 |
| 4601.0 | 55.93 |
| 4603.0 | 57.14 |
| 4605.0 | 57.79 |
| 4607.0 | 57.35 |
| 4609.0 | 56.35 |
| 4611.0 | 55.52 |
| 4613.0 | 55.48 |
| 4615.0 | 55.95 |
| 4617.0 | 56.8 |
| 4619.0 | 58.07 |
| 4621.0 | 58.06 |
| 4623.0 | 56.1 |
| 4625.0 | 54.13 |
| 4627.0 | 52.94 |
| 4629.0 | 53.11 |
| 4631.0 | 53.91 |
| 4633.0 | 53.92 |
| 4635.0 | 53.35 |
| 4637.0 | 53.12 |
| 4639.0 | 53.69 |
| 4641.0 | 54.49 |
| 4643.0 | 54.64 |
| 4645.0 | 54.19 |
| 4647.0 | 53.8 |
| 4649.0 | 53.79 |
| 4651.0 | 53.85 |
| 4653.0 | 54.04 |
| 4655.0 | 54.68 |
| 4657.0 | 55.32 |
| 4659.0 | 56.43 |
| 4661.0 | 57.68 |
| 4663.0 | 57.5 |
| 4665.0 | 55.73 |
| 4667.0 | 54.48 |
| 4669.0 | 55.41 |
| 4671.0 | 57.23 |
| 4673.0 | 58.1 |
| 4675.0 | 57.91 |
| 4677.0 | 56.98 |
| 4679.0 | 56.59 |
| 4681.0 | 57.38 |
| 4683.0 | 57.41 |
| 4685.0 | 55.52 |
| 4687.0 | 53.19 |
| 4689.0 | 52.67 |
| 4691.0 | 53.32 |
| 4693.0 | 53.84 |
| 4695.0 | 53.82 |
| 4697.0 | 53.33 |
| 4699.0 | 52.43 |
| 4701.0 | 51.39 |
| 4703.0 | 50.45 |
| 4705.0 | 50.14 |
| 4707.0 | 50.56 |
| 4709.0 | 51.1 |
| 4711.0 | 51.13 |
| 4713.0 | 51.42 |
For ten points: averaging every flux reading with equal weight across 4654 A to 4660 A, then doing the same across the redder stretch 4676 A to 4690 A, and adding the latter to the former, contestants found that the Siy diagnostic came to 111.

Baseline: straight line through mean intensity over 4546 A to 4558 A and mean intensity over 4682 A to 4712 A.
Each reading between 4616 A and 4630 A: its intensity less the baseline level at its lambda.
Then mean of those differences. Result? 1.3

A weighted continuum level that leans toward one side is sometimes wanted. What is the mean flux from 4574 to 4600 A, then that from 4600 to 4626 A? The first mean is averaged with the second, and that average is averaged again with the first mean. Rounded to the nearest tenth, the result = 56.2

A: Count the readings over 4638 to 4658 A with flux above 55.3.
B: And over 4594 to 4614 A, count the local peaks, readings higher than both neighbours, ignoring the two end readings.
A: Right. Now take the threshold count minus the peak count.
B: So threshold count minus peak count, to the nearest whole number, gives 0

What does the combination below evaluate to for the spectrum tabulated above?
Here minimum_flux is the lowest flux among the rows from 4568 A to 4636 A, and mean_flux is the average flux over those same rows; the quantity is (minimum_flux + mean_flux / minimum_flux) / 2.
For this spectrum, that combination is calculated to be 27.0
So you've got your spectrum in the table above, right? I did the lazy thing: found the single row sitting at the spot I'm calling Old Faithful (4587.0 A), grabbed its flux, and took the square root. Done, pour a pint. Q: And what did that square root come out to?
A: 7.44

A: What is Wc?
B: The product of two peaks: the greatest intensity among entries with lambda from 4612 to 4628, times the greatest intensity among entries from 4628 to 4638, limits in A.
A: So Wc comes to 3131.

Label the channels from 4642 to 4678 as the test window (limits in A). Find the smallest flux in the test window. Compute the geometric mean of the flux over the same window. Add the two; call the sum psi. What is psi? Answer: 109.4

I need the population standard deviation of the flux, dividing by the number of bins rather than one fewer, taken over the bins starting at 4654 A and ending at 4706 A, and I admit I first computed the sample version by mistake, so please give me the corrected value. 2.31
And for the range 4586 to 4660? 1.47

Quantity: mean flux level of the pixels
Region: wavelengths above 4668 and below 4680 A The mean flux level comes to 57.0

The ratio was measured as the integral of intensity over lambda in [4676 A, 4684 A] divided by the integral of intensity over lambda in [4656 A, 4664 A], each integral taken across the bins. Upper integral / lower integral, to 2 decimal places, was 1.01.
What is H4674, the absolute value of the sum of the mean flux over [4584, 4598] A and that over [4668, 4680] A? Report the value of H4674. 113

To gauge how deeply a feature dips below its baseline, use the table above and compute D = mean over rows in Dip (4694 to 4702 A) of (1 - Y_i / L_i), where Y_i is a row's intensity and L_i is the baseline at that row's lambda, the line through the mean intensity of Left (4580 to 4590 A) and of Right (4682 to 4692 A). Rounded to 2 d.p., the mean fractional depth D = 0.03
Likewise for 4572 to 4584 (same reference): -0.01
